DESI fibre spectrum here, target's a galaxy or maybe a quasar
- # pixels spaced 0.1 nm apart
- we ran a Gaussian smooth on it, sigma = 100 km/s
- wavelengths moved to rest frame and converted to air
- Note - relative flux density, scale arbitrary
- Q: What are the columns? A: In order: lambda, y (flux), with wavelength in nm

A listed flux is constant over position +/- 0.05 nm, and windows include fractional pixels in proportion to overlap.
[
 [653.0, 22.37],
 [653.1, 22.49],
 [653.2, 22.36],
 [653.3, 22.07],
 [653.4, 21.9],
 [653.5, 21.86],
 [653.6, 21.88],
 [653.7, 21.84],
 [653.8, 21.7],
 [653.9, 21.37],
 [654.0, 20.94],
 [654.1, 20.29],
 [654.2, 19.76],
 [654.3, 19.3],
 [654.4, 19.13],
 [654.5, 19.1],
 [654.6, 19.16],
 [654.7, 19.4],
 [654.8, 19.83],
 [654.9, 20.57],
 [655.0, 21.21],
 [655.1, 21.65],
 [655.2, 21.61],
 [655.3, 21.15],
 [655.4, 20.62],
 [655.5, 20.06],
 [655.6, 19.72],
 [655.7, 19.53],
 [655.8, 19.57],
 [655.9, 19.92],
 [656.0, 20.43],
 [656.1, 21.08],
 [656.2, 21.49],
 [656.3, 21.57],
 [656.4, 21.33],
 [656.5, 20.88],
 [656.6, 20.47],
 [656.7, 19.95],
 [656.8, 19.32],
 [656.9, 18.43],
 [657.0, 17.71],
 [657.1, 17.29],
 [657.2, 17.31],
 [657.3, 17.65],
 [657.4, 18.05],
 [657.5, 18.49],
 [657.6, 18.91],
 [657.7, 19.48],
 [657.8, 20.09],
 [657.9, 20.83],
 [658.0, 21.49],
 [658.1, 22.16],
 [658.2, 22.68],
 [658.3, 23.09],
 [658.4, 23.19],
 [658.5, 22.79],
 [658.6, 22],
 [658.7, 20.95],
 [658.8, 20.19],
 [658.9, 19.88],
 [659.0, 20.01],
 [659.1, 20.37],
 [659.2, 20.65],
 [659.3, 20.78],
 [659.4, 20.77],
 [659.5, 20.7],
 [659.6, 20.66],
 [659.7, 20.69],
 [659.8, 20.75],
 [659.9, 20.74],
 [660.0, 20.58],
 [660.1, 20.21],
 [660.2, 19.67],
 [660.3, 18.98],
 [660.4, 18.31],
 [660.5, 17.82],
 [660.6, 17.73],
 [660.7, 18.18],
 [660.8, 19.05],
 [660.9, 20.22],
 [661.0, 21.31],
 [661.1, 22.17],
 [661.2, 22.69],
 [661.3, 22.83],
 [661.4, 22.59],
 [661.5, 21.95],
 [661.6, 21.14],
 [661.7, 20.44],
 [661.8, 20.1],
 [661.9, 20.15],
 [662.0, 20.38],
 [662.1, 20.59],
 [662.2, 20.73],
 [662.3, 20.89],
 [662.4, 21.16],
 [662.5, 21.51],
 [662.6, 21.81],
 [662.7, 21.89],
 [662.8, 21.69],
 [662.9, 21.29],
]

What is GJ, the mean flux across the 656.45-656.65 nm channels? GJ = 20.7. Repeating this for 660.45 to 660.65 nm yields 17.8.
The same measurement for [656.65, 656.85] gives 19.6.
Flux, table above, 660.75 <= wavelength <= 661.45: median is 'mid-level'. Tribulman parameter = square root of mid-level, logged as 4.71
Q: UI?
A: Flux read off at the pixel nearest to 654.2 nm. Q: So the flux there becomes 19.76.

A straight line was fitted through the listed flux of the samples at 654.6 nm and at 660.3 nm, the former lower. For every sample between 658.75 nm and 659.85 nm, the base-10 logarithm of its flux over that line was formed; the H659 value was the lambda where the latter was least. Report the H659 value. 658.9 nm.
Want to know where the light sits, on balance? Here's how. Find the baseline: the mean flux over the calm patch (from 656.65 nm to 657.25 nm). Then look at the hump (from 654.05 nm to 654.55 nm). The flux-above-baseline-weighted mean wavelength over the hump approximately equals 654.25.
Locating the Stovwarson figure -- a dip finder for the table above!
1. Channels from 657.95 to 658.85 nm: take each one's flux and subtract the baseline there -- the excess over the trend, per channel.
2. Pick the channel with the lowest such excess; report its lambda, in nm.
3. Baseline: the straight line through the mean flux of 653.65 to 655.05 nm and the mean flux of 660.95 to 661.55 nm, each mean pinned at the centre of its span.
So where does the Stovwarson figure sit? 658.8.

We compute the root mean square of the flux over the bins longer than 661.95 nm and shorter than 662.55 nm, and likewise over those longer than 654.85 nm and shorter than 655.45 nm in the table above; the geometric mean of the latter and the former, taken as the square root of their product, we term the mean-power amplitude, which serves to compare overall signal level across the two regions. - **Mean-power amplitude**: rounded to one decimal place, 21.0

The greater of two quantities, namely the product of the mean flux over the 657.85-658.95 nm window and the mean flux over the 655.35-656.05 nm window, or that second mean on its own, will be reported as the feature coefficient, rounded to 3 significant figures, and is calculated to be 435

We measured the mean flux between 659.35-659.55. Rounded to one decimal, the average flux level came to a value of 20.7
